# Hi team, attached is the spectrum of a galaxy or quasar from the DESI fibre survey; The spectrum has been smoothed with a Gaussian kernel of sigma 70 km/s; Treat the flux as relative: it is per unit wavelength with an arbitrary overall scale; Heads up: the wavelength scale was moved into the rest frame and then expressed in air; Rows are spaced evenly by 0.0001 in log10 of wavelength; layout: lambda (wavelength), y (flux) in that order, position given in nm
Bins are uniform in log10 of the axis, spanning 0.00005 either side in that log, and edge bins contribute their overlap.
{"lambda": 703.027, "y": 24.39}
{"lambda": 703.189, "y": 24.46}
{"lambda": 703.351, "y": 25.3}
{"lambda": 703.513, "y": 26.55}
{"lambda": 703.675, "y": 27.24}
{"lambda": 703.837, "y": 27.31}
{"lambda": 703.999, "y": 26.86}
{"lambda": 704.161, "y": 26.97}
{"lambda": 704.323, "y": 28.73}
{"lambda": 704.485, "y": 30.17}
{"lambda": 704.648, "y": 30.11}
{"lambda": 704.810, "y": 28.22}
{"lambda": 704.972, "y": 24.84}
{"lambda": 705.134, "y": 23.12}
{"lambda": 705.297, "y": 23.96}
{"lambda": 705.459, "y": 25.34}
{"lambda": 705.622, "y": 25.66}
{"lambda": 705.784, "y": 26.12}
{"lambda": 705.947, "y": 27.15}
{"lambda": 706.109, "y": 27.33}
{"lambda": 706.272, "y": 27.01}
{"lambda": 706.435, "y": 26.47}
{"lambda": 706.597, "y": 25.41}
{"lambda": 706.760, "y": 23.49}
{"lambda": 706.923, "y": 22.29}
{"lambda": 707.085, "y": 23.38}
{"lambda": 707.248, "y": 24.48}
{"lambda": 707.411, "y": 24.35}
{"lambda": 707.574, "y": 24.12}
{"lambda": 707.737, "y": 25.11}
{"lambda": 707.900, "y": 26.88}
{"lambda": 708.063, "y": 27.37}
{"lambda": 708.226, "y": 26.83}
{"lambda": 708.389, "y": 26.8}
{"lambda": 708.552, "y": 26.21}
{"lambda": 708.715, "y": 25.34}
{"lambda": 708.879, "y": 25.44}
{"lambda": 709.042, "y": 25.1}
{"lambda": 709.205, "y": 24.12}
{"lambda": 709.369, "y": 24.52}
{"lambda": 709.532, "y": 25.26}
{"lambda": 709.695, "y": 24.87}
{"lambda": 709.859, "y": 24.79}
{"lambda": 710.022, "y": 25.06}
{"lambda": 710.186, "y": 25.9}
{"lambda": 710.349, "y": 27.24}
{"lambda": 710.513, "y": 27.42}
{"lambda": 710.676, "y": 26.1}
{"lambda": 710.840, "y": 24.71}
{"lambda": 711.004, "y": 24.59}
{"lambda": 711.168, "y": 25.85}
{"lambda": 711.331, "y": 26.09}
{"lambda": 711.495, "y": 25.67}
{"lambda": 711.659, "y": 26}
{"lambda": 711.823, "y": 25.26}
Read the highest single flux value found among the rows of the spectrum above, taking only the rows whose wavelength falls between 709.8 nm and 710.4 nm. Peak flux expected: 27.24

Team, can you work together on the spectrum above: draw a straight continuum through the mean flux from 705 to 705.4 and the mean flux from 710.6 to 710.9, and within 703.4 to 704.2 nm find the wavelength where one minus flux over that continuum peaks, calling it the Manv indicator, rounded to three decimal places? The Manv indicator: 703.513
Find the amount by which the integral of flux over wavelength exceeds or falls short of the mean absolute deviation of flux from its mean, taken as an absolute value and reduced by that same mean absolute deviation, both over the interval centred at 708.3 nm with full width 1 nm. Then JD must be 25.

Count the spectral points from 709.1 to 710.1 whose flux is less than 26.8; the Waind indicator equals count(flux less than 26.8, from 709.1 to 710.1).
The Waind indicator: 6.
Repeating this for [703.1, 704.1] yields 3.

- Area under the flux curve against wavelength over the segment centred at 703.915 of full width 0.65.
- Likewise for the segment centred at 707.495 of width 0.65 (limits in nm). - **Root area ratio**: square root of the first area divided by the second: 1.05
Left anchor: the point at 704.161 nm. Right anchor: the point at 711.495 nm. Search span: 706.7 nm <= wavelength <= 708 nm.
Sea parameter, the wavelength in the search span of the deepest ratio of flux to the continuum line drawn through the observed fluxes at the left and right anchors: 706.923 nm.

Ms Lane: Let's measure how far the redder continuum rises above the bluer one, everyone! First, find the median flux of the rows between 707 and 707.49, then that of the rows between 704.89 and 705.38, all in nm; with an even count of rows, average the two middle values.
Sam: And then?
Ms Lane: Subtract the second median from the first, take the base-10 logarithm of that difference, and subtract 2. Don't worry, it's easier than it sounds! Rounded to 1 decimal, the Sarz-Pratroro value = -2.4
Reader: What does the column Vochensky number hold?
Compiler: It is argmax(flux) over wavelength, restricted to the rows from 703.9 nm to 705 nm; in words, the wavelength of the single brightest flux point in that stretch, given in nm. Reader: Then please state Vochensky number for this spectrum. 704.485 nm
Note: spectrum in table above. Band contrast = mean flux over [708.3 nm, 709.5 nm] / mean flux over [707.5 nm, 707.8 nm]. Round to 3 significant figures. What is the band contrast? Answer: 1.03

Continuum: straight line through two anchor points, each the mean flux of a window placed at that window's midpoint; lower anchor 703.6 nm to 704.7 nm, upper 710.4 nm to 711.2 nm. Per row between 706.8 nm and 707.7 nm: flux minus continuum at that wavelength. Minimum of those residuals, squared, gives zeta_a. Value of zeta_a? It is 24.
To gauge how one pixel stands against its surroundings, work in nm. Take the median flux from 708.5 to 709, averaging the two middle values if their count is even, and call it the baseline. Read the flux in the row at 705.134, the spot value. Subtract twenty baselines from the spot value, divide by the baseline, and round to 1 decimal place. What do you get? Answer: -19.1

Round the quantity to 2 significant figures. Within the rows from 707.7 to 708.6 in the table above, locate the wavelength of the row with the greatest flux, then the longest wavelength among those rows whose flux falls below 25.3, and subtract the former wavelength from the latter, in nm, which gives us -0.33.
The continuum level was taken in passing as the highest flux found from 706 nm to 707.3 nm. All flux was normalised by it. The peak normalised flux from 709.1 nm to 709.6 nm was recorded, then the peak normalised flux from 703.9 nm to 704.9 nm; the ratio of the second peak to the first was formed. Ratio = 1.19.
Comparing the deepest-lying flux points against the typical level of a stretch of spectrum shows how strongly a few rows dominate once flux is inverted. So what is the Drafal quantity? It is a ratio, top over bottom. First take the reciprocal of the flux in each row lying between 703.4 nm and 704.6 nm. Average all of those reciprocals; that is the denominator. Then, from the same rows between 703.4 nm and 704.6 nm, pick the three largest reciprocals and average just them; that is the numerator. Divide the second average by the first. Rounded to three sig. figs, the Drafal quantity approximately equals 1.03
